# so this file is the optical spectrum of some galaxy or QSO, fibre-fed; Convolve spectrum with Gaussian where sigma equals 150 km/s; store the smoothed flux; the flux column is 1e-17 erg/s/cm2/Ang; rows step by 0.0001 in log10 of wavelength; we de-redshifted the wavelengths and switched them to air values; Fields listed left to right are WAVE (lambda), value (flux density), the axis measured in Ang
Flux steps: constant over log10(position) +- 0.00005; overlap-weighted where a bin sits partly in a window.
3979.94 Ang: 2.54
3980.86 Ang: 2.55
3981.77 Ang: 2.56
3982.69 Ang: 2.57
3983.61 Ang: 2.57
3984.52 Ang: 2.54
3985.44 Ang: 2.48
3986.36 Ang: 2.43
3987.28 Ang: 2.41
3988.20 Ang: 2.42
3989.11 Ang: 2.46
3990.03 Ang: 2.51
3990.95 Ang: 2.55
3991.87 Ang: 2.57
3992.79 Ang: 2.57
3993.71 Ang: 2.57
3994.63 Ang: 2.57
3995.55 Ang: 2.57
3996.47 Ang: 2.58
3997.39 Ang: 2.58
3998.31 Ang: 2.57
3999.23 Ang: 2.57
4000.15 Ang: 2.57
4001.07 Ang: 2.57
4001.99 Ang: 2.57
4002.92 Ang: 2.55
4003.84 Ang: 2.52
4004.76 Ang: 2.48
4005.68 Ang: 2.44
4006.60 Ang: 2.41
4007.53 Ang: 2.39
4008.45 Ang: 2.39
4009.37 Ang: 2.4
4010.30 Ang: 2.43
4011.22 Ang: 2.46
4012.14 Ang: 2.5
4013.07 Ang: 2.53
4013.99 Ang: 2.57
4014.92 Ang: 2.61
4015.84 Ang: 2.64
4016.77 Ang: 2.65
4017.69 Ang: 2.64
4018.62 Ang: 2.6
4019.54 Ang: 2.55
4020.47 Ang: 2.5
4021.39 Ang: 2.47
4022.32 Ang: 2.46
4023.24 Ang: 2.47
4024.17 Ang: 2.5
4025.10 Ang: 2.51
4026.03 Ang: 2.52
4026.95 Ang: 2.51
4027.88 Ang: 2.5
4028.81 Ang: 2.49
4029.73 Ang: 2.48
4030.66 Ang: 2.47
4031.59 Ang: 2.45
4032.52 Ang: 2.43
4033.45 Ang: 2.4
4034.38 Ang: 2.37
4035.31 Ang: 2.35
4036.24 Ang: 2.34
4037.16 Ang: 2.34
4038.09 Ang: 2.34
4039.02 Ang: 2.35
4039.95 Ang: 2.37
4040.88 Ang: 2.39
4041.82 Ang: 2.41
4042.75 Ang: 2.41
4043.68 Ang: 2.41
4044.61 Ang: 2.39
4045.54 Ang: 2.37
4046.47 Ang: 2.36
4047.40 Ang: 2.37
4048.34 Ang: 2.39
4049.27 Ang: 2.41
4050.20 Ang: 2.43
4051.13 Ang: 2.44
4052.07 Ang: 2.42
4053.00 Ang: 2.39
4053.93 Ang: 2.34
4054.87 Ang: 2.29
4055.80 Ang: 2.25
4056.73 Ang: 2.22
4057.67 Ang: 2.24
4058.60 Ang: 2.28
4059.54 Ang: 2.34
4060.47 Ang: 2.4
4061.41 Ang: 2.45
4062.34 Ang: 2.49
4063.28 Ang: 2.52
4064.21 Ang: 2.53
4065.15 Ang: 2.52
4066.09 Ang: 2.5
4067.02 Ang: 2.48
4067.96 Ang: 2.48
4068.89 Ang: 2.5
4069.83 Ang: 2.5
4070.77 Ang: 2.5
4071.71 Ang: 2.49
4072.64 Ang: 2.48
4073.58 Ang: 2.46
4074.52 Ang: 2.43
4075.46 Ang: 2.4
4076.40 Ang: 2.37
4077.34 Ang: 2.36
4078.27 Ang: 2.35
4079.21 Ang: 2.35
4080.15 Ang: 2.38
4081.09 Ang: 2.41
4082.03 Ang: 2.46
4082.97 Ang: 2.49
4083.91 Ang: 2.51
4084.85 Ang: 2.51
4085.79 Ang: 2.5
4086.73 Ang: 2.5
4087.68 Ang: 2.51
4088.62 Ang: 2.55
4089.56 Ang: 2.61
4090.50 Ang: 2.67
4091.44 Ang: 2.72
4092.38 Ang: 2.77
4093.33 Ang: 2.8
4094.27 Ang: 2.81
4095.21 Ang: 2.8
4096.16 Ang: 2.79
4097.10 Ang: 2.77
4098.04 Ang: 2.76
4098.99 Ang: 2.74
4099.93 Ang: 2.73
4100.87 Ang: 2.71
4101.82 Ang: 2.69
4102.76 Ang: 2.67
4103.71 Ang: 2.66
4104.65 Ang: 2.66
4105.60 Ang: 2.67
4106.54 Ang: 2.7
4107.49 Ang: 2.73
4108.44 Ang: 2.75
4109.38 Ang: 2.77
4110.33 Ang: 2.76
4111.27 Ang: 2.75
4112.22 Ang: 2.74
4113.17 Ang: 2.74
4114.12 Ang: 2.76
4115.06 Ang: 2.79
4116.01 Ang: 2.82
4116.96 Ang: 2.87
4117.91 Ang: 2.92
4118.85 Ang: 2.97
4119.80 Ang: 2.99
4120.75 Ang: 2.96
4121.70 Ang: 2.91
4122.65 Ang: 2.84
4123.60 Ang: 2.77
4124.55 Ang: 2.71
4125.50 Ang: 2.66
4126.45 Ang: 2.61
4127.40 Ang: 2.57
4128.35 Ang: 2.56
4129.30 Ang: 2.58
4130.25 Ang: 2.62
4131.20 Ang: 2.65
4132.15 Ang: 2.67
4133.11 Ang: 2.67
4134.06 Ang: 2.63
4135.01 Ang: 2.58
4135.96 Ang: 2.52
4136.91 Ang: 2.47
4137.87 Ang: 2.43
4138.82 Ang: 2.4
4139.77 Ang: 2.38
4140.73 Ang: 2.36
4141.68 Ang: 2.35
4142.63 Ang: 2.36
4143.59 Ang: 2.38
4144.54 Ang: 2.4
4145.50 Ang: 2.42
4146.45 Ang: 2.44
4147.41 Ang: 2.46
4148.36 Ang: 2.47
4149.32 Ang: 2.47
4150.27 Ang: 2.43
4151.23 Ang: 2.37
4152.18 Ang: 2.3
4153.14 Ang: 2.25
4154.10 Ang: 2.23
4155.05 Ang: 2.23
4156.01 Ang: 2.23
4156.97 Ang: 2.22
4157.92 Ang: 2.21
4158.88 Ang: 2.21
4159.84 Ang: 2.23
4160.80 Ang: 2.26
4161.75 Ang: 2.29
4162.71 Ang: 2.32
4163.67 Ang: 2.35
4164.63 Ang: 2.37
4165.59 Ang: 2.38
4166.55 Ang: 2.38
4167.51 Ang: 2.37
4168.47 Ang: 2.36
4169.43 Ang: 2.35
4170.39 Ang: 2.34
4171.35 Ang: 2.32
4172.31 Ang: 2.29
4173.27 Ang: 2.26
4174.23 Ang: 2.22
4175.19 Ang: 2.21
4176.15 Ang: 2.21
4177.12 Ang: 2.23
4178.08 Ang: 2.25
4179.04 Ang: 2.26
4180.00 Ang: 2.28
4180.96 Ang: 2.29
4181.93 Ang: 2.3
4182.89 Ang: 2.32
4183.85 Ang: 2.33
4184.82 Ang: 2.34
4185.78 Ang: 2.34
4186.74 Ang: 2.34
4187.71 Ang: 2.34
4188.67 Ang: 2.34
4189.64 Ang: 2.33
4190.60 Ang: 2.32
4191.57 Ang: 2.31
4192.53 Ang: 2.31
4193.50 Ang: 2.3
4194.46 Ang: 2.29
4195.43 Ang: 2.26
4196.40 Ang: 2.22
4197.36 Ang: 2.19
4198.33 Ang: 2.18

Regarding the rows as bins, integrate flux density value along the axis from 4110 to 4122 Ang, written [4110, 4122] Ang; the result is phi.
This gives 34.1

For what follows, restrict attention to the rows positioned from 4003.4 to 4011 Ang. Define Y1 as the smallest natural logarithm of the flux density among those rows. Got 0.87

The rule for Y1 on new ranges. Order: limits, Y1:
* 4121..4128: 0.94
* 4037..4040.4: 0.85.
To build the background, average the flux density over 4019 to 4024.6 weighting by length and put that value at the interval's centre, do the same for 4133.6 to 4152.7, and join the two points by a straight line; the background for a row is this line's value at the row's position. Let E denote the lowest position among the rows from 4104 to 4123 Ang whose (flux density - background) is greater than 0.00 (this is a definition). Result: 4104.65 Ang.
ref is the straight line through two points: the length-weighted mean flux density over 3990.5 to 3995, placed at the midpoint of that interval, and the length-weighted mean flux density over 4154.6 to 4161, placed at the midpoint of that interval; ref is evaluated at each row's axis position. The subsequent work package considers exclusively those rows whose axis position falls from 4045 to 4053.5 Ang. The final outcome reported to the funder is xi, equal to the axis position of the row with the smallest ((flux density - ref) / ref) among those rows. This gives 4046.47 Ang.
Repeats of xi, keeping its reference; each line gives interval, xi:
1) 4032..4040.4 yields 4036.24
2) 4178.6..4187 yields 4179.04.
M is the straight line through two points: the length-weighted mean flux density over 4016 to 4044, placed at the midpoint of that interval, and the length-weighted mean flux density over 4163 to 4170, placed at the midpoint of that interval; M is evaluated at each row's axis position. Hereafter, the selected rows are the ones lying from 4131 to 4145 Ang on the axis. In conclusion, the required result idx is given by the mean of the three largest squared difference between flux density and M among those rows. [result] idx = 0.08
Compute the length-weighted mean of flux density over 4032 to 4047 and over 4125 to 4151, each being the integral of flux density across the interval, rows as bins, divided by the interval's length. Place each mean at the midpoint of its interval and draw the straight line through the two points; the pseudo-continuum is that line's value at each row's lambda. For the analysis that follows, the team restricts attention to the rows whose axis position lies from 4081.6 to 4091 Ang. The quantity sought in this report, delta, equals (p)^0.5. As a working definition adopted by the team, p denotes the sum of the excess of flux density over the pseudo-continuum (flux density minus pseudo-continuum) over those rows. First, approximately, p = 1.0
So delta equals 1.0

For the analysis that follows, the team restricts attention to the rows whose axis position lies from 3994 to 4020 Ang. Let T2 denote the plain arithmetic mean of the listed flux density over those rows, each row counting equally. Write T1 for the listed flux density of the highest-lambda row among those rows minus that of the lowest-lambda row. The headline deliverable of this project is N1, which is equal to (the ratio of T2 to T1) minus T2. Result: -129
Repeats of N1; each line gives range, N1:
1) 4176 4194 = 23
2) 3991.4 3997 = 255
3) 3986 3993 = 15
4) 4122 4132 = -17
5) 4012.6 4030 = -53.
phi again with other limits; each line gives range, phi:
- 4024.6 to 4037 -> 30.3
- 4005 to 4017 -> 29.9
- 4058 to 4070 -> 29.5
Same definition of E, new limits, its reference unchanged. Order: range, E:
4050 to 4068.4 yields 4062.34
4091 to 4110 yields 4091.44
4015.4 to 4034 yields 4015.84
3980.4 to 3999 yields 3980.86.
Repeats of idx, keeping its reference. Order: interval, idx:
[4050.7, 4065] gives 0.04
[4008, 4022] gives 0.03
